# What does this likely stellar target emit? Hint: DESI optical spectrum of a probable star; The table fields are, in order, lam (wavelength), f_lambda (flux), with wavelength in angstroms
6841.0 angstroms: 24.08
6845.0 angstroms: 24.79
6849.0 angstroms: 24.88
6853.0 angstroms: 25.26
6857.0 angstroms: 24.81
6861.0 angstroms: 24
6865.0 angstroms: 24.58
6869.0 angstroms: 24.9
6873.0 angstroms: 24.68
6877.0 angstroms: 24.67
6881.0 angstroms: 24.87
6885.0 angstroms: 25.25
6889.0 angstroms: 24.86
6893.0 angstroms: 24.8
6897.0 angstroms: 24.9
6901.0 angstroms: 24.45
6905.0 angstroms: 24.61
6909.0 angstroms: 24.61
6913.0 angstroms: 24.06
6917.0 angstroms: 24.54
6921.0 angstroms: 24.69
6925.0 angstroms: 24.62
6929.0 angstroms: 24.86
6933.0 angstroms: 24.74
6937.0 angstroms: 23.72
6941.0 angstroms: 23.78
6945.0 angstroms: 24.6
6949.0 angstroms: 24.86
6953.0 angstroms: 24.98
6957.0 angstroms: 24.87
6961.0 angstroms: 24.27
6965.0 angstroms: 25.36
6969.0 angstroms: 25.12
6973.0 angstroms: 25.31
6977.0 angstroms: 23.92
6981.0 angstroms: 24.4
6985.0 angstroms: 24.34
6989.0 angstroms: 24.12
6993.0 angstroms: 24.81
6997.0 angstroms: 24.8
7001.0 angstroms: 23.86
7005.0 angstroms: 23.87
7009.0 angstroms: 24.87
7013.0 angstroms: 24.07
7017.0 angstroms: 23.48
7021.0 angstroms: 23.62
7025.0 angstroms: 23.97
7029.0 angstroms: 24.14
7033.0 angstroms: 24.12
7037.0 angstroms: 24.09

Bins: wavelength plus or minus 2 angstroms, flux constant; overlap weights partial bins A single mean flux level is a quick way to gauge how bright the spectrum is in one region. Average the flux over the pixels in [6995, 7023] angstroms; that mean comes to 24.08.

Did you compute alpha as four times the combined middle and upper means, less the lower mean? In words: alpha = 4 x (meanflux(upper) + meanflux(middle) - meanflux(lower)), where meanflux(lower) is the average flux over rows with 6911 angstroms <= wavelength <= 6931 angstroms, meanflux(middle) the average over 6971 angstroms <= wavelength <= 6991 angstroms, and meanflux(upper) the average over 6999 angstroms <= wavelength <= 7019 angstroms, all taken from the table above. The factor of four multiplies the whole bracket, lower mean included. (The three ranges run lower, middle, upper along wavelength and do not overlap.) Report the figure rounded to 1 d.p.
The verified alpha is 95.6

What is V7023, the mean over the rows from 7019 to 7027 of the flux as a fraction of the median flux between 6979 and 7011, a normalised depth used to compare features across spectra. 0.98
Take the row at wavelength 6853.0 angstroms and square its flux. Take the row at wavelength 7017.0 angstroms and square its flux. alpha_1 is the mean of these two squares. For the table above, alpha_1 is 595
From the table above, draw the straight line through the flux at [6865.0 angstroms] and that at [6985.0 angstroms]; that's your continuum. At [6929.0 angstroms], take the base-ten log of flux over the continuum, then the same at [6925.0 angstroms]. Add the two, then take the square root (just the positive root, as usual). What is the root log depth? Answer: 0.100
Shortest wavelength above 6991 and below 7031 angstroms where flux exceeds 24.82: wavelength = 7009.0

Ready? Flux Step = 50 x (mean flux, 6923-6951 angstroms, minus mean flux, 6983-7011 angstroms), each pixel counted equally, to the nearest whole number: 4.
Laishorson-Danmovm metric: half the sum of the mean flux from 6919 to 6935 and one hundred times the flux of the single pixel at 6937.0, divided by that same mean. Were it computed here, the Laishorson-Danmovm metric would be 48.5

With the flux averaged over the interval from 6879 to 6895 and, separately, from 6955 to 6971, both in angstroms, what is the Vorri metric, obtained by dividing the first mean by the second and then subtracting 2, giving -0.998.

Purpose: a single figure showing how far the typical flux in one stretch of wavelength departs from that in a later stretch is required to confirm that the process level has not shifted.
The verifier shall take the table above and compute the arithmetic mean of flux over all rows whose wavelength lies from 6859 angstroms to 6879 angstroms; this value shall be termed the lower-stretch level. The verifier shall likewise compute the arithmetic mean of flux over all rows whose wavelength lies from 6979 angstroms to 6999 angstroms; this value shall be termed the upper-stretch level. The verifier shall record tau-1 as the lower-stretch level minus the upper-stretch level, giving 0.1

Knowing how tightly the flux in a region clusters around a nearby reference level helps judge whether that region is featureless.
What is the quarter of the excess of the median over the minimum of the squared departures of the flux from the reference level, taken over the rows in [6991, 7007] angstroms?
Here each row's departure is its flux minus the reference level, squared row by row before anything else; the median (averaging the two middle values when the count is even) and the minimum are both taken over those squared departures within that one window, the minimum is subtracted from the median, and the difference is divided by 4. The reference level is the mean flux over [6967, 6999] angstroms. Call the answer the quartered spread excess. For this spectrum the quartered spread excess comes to 0.063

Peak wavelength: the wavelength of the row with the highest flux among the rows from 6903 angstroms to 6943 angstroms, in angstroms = 6929.0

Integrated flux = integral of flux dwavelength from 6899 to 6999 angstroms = 2458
